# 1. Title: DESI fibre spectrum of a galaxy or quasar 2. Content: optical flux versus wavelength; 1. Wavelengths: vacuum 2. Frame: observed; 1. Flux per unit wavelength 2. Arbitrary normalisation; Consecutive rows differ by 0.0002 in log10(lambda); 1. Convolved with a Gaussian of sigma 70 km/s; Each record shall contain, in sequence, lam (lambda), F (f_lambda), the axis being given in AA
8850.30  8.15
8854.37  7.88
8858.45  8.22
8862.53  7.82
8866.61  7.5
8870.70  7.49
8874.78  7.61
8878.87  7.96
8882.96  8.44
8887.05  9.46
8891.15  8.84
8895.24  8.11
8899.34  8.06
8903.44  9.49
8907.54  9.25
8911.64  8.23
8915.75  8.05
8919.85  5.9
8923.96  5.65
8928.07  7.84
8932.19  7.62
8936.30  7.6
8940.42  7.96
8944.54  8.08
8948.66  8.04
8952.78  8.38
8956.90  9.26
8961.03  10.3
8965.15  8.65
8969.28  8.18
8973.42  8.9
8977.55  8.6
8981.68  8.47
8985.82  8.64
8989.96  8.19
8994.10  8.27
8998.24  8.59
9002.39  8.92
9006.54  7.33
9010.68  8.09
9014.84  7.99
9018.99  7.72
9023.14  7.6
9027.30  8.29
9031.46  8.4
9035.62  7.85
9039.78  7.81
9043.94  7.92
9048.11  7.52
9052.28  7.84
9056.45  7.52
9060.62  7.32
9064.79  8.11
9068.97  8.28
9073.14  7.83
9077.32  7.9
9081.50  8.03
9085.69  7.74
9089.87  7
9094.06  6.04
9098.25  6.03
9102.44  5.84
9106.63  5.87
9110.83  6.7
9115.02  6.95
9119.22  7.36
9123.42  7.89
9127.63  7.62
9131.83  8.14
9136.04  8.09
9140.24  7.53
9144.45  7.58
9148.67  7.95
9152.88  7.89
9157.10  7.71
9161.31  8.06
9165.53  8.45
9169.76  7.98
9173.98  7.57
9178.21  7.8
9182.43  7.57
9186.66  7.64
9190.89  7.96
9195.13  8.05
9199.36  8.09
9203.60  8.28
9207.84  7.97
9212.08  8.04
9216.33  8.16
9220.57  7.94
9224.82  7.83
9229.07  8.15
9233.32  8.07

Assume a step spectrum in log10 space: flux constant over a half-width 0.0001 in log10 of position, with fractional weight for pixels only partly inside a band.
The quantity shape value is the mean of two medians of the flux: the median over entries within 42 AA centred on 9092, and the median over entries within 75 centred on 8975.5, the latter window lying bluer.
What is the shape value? 7.64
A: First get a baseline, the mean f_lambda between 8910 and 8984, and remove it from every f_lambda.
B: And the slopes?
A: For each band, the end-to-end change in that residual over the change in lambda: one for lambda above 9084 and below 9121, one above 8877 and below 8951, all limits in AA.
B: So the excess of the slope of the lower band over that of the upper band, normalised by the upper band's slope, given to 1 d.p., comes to -1.1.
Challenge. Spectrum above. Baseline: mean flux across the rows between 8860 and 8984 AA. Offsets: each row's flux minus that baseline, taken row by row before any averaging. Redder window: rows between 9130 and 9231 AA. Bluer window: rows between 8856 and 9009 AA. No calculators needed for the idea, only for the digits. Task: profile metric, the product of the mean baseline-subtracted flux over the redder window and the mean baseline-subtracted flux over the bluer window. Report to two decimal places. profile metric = -0.01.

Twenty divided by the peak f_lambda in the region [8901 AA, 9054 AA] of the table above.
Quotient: 1.94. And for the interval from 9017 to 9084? 2.38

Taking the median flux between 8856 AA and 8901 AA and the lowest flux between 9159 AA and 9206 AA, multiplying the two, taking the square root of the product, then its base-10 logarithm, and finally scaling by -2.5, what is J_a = -2.23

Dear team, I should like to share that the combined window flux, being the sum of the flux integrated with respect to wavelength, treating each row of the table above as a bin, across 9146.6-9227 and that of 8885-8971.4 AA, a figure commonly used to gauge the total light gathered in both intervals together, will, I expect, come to 1350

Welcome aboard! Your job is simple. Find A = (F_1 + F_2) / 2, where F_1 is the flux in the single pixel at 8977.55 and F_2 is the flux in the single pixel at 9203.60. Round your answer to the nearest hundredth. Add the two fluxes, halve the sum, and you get 8.44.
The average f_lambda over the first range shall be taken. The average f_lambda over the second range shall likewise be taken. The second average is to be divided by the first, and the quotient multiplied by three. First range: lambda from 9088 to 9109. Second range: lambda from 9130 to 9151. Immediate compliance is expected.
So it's 3.83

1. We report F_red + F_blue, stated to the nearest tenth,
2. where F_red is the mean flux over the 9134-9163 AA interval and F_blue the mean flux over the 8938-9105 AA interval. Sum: 15.8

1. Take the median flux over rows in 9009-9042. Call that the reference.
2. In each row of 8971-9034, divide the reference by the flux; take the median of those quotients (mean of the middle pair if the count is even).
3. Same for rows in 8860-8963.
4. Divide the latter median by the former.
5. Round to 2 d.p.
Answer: 1.03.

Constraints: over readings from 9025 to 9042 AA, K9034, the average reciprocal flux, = 0.124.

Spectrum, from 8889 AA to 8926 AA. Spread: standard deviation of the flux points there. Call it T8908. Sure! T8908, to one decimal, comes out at 1.3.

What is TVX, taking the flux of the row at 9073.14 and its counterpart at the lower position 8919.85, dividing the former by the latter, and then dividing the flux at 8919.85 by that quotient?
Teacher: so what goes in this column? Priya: 4.4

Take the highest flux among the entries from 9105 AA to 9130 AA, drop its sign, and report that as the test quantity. 7.9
